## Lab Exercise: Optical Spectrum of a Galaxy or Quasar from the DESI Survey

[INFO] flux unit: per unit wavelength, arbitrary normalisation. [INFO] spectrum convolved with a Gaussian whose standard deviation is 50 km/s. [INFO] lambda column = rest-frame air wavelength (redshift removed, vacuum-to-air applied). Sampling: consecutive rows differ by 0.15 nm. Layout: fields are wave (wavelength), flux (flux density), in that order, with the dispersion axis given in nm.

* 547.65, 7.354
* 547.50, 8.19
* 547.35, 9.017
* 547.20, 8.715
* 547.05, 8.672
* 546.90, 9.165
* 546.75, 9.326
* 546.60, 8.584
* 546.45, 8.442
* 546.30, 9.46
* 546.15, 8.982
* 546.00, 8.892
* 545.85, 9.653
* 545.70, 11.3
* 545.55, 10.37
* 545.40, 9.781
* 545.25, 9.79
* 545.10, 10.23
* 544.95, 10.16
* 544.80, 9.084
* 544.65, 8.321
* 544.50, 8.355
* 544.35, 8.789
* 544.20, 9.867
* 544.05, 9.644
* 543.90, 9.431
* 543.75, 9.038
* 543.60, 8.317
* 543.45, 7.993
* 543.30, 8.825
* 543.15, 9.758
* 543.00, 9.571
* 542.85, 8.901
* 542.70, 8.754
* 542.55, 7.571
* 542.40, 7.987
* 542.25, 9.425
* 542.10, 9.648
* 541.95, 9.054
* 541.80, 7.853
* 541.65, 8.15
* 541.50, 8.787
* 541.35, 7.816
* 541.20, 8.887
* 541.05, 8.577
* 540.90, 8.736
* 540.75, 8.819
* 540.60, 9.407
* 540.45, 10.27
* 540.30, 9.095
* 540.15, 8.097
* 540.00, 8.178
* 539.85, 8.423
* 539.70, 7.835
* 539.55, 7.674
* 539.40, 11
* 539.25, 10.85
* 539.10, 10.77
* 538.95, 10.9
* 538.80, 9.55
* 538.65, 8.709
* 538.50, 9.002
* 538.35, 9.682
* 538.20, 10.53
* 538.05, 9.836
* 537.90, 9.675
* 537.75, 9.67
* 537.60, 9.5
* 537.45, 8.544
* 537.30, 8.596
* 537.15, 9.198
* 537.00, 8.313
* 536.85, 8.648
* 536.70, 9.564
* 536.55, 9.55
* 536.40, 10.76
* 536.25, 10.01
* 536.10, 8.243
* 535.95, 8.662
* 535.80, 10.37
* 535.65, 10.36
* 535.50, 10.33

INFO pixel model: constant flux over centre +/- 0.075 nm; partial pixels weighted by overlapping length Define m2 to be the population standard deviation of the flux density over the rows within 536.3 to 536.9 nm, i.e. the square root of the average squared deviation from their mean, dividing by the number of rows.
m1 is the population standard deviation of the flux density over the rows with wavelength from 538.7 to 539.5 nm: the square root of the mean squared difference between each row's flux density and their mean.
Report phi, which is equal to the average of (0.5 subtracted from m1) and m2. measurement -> 0.39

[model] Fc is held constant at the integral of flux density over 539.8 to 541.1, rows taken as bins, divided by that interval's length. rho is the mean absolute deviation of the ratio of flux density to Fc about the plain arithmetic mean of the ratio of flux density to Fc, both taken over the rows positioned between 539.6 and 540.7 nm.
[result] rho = 0.0806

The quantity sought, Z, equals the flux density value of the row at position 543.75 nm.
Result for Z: 9.038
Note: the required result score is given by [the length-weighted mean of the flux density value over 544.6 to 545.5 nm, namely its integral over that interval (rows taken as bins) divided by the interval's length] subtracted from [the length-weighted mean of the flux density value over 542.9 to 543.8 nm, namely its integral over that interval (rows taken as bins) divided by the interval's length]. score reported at -0.7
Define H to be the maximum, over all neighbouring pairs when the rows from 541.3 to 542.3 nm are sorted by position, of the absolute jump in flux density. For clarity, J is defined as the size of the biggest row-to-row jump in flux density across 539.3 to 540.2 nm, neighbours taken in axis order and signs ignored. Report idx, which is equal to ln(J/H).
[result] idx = 1.0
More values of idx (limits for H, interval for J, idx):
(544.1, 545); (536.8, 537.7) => -0.1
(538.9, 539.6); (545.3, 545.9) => -0.7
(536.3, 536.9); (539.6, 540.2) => -0.7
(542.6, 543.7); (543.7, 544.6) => 0.1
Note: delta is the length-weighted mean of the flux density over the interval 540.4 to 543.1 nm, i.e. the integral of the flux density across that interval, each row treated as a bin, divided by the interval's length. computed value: 8.78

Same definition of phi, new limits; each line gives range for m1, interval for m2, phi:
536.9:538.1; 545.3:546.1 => 0.43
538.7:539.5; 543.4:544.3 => 0.36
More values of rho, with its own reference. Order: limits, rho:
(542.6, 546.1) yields 0.0734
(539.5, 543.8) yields 0.0642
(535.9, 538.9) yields 0.0665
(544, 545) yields 0.0693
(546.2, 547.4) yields 0.0361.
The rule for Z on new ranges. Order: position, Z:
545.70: 11.3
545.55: 10.37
